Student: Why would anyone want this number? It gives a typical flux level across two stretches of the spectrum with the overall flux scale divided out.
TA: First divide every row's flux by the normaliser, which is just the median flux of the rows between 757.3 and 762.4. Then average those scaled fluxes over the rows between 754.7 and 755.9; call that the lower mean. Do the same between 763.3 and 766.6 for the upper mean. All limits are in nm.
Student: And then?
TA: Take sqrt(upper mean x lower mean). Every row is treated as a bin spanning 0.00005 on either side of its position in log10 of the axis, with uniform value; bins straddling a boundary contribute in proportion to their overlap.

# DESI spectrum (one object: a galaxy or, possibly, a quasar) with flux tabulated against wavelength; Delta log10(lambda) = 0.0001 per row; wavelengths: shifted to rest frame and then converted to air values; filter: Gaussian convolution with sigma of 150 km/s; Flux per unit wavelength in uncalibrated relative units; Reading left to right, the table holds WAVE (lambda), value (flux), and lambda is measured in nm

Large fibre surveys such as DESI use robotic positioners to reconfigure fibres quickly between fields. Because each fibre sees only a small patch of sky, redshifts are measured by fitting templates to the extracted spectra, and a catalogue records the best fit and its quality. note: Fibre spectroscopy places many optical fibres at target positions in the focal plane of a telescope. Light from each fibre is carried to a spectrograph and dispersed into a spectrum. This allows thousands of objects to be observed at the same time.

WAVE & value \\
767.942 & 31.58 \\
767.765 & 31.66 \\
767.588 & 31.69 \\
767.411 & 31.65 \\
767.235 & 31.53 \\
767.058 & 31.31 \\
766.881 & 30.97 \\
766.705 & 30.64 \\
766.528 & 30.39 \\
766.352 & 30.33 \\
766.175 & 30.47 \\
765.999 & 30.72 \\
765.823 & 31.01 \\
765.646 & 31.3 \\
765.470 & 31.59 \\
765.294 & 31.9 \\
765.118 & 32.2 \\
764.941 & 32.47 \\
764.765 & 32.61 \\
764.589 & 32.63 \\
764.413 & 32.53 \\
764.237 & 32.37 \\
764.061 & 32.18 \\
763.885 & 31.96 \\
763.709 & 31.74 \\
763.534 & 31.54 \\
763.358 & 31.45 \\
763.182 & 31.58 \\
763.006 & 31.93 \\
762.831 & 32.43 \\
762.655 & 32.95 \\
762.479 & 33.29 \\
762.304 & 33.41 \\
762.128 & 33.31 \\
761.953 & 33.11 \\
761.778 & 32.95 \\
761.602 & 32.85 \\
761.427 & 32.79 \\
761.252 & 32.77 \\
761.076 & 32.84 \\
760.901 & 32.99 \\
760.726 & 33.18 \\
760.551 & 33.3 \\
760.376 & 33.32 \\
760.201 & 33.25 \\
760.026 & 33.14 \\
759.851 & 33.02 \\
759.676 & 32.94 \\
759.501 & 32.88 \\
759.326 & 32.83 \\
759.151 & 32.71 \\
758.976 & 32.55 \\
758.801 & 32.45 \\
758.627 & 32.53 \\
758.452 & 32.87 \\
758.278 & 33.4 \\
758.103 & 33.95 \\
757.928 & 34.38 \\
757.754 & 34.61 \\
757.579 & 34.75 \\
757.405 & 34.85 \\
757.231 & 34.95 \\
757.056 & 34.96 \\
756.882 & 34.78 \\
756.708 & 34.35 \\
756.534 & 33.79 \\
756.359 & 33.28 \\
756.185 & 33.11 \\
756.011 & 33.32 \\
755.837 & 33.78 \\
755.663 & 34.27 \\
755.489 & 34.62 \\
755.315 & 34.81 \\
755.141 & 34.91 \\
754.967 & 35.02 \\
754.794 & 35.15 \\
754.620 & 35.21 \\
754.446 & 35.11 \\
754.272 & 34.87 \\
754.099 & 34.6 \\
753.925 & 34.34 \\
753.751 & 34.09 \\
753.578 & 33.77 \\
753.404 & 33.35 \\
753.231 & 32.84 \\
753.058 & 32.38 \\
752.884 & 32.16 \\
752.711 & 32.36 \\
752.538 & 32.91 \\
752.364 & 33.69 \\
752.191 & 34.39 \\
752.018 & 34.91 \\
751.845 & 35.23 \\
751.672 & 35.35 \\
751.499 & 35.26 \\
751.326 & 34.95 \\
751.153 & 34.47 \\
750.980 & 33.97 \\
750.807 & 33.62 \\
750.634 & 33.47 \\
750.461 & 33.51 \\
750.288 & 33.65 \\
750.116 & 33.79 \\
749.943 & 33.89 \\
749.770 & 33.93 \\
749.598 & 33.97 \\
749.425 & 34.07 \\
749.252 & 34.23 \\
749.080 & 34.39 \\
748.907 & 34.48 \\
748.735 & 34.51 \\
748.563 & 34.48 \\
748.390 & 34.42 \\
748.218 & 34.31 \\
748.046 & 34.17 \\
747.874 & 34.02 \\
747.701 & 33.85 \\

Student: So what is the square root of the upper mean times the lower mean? 1.00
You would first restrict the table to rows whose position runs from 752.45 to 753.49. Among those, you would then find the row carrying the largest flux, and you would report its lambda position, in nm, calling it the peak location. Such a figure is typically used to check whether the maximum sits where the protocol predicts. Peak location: 753.404 nm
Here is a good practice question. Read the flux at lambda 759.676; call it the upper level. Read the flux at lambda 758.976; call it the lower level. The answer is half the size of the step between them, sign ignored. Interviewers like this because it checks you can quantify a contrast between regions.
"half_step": 0.2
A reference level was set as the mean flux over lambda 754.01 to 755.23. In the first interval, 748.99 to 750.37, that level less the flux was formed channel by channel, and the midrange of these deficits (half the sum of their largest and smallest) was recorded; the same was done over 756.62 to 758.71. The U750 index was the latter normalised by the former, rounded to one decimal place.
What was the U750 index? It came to 1.3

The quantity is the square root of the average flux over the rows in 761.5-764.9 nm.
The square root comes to 5.70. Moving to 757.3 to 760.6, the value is 5.78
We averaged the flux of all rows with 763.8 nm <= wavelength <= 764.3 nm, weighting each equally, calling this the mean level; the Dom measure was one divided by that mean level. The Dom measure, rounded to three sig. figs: 0.0311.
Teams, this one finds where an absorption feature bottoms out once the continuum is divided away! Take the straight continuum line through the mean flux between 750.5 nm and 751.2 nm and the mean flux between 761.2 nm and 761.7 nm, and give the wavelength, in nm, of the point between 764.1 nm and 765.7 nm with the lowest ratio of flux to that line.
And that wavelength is 765.646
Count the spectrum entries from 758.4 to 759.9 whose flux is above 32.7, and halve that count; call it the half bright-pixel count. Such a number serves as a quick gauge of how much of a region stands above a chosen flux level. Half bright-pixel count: 3.0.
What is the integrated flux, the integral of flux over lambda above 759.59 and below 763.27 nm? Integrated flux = 121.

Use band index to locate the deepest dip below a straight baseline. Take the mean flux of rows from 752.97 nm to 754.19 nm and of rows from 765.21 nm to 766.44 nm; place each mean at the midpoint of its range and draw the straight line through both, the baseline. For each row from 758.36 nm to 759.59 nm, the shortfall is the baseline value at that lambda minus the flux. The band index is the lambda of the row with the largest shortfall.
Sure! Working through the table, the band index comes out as 758.801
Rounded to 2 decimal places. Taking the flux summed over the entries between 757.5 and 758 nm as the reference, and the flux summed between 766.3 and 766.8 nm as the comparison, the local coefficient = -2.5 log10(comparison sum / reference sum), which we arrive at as 0.14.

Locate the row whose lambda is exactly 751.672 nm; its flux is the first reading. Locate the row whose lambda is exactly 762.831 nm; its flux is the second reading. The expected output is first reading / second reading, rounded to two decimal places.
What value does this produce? 1.09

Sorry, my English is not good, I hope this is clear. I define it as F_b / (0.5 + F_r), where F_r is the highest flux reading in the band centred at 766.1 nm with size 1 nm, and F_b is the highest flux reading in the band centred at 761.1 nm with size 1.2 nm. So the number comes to 1.05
